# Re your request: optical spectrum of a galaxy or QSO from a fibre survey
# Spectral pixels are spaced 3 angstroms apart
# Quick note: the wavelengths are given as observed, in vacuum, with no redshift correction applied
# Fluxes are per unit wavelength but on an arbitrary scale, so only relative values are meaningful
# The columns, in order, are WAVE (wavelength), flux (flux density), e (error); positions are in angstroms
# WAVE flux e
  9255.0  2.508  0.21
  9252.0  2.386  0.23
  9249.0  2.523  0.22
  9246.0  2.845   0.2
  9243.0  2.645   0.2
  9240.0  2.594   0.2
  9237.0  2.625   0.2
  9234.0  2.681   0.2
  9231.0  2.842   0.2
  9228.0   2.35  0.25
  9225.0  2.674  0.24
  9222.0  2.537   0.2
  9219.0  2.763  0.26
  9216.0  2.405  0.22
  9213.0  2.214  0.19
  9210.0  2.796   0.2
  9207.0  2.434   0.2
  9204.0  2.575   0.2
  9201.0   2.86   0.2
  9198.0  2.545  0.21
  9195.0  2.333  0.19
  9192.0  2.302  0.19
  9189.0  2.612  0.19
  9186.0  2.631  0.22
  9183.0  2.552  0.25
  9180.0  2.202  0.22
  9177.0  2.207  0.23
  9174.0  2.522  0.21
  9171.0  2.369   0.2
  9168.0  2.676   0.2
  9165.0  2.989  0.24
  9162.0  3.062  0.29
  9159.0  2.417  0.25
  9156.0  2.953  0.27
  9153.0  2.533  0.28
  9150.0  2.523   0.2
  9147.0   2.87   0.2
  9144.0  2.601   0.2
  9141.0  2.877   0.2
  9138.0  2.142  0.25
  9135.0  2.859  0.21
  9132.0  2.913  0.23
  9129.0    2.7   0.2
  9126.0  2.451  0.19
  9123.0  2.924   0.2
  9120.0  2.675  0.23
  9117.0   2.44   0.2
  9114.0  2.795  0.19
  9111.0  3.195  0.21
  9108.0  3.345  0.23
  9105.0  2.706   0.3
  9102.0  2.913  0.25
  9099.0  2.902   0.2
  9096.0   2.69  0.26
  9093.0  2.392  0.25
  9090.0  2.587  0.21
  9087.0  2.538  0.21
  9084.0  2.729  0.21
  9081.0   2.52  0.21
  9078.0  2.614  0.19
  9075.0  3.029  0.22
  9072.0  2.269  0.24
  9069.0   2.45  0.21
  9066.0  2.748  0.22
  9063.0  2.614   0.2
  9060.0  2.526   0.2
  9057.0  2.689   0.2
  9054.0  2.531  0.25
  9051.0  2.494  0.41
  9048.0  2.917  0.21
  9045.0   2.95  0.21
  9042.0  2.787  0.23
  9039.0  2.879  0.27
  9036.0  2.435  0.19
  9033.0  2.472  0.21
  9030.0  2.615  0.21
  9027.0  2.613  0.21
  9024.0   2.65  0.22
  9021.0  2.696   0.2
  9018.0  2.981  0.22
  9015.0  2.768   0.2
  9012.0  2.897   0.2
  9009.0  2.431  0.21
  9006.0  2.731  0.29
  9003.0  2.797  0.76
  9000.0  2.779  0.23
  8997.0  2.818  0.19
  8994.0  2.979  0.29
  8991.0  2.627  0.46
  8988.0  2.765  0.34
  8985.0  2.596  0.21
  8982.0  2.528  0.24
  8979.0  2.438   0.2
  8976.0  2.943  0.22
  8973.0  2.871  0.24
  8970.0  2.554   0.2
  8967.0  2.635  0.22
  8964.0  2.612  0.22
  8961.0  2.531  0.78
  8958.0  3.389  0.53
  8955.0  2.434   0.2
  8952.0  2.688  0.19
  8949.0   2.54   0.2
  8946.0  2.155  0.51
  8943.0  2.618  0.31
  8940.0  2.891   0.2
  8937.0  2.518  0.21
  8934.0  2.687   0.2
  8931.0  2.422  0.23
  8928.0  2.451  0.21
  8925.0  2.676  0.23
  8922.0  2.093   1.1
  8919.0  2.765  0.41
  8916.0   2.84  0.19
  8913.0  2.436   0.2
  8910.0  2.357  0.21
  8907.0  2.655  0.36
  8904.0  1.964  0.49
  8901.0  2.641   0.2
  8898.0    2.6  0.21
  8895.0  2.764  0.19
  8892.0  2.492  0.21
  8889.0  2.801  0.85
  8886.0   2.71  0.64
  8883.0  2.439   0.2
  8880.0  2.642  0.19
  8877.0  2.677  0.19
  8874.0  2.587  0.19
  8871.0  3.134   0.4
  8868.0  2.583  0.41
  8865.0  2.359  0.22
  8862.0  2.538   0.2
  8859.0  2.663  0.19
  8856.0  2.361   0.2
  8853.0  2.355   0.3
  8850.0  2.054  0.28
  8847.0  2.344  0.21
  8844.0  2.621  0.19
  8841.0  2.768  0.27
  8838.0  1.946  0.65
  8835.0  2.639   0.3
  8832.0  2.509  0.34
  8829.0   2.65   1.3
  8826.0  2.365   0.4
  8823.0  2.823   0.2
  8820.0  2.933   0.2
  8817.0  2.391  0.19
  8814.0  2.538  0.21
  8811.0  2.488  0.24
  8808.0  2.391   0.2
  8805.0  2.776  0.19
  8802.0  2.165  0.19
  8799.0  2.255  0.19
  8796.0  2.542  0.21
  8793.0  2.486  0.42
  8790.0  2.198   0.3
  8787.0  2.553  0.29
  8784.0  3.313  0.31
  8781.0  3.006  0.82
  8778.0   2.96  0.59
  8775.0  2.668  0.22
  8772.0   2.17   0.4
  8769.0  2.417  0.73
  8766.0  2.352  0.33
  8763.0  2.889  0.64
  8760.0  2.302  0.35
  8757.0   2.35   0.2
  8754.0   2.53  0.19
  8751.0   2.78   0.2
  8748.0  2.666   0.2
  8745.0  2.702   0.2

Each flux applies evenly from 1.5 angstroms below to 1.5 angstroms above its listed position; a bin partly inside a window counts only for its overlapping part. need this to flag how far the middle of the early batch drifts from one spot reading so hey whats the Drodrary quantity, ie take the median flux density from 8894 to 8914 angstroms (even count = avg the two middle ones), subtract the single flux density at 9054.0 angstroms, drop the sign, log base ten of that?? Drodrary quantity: -1.2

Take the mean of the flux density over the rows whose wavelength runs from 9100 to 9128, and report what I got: 2.83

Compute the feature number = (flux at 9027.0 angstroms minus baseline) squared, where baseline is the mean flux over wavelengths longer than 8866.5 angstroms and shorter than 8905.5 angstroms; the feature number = 0.000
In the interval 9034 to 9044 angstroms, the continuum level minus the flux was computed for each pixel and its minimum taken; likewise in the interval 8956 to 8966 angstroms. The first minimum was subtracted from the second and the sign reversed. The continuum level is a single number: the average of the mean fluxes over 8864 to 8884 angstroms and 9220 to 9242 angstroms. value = 0.5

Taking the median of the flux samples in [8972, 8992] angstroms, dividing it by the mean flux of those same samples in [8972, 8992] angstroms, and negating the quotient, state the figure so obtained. -0.98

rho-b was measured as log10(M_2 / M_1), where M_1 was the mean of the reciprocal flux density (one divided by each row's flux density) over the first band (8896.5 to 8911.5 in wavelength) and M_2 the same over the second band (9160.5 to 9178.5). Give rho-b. -0.033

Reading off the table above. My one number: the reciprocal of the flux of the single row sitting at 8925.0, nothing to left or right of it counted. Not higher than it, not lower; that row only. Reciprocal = 0.374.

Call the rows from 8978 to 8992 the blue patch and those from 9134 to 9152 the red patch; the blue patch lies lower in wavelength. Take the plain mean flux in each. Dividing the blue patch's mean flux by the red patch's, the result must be 0.98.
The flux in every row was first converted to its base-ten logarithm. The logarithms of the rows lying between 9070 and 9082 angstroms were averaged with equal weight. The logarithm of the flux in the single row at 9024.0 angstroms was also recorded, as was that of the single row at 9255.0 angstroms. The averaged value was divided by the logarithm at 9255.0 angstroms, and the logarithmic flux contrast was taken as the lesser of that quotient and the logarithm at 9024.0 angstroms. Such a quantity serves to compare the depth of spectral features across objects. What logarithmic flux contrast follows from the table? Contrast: 0.42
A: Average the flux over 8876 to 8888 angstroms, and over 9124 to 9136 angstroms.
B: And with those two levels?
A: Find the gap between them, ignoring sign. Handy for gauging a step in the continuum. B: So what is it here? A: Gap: 0.11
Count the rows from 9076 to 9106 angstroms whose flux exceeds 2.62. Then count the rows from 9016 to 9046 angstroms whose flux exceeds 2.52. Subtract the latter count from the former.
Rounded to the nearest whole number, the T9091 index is -3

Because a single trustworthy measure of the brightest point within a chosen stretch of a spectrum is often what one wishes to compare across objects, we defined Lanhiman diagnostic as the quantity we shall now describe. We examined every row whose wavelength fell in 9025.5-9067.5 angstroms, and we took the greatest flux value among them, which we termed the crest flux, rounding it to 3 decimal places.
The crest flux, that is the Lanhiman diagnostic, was 2.950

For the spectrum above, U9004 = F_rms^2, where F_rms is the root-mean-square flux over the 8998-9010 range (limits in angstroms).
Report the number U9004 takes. 7.23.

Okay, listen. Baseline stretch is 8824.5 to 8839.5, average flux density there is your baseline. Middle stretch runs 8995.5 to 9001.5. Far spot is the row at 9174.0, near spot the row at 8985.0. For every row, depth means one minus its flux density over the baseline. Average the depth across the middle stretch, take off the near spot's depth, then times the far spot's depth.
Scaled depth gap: 0.0035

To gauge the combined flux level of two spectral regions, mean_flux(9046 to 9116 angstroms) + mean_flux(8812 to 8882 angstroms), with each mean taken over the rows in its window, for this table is 5.25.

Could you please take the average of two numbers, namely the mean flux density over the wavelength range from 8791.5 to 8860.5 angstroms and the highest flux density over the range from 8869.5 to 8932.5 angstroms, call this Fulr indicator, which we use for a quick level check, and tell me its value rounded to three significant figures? 2.81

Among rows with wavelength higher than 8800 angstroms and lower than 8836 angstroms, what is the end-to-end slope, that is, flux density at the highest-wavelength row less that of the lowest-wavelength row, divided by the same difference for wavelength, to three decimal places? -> 0.014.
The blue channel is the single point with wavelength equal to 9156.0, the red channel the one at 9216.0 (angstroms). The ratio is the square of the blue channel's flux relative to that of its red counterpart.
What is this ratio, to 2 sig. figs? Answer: 1.5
